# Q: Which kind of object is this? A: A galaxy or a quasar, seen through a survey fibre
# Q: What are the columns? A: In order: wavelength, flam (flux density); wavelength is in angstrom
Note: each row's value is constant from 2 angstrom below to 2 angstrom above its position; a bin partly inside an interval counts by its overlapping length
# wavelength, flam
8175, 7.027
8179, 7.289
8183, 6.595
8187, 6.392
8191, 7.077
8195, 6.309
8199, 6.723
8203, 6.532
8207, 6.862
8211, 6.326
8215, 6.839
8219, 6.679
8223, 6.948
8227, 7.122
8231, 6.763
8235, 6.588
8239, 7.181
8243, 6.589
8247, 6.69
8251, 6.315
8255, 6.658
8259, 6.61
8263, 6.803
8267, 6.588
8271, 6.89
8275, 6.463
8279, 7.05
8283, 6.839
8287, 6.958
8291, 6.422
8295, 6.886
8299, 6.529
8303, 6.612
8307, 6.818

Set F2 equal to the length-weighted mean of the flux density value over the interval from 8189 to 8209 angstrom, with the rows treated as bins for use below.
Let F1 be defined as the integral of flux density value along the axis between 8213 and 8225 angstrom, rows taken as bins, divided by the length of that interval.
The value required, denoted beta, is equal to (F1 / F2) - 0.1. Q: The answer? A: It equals 0.918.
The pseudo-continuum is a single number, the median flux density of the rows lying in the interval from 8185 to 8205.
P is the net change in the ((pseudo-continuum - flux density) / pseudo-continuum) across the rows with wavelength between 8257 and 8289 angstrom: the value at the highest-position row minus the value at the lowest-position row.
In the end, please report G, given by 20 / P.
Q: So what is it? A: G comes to -375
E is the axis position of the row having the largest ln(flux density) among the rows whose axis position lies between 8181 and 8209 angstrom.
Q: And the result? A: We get 8191 angstrom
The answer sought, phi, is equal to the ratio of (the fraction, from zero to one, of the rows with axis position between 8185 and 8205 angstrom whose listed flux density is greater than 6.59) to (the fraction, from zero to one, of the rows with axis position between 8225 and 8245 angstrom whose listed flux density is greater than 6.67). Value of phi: 0.7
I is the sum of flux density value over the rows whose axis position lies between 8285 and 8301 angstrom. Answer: 27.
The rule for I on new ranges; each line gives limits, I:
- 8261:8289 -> 48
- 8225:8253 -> 47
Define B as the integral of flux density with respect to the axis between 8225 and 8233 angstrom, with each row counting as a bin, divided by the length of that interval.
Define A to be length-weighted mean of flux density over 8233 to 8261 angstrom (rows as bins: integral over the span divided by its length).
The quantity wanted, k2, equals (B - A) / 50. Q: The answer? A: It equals 0.006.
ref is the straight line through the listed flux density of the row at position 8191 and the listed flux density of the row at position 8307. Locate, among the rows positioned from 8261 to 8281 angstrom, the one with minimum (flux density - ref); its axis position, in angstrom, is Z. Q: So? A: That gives 8275 angstrom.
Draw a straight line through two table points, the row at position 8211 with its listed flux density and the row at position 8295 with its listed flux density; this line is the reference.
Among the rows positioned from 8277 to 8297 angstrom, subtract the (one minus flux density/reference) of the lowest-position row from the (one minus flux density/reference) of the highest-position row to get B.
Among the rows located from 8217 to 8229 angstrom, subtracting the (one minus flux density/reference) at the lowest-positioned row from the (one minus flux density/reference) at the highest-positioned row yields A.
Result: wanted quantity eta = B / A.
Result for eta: -0.7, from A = -0.06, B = 0.04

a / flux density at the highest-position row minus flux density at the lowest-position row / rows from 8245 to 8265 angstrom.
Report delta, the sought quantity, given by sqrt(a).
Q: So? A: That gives 0.34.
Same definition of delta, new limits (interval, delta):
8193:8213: 0.13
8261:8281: 0.50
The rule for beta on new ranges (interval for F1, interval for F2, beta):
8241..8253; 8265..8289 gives 0.861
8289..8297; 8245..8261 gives 0.913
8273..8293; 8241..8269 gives 0.921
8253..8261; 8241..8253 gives 0.916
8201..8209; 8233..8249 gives 0.890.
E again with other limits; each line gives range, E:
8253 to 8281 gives 8279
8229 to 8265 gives 8239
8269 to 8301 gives 8279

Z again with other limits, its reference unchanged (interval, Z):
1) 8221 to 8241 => 8235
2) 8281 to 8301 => 8291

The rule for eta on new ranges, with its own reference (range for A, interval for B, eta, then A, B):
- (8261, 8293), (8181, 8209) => -0.2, 0.08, -0.02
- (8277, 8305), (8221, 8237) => 0.8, 0.09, 0.07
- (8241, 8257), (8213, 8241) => -14.9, 0.00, -0.03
